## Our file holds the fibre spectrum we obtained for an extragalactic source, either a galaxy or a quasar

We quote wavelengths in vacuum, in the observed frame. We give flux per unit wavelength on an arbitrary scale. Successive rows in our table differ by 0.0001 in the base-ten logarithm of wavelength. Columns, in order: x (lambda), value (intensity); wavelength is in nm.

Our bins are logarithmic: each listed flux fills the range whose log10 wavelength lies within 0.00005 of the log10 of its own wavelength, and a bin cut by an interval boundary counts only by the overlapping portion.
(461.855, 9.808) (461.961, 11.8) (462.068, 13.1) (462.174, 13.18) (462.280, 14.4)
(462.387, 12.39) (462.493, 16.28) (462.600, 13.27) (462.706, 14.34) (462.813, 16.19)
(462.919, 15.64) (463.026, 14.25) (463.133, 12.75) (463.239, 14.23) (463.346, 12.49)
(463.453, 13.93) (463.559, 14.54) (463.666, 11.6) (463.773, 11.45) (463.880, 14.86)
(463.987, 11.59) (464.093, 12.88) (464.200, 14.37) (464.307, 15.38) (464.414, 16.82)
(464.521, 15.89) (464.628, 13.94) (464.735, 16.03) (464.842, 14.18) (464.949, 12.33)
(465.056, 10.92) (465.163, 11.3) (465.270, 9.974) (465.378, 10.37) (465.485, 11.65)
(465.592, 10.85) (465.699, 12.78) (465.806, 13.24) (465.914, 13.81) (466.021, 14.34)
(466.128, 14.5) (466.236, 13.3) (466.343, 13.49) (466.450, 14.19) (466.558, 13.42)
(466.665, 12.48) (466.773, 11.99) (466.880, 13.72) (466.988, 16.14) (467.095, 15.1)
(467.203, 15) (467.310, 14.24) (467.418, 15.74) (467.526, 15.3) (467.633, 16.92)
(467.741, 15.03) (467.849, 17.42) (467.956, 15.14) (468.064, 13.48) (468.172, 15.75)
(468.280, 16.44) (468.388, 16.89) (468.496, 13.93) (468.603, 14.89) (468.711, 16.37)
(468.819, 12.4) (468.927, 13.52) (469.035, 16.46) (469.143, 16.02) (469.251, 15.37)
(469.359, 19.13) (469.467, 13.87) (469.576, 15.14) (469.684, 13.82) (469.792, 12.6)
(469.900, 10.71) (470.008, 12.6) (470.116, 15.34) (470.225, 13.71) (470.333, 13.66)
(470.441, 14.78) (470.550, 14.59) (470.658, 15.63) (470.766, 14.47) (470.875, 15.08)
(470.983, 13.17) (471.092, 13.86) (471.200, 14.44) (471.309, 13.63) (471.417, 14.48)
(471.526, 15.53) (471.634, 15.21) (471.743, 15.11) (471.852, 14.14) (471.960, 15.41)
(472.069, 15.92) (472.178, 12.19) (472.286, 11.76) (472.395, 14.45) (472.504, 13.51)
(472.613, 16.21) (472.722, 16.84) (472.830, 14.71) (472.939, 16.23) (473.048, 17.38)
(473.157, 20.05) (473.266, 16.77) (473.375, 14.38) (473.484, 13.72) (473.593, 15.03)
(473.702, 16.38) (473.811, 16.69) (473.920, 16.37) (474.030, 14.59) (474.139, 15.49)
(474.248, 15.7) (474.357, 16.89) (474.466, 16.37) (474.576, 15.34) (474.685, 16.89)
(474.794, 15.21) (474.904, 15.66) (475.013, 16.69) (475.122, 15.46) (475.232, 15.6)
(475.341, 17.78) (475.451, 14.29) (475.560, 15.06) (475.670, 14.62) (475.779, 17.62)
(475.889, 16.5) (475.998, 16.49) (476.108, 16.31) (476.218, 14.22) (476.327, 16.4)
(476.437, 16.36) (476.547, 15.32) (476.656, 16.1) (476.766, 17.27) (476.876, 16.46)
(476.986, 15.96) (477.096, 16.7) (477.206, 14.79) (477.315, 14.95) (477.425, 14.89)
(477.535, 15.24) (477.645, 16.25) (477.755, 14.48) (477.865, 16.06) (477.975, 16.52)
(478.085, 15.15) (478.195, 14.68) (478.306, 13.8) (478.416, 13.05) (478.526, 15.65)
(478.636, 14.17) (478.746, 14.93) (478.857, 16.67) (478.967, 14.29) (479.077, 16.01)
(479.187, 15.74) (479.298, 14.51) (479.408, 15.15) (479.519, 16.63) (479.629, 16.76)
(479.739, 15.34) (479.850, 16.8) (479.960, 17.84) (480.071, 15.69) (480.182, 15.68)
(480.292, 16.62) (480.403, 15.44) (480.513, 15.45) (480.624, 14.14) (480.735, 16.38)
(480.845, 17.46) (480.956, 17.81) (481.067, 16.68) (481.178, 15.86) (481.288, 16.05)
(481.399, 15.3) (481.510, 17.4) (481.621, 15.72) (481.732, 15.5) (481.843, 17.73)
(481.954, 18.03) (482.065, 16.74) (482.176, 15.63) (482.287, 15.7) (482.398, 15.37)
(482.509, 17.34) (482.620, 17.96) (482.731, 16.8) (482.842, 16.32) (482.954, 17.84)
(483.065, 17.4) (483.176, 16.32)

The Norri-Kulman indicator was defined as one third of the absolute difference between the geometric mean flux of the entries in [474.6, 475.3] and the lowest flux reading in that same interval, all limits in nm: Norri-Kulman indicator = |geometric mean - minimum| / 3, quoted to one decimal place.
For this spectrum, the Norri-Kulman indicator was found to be 0.2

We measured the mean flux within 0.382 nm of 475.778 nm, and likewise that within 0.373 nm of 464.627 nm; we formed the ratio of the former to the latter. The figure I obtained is 1.06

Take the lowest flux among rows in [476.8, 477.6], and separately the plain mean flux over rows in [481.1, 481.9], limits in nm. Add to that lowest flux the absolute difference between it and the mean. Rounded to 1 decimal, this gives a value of 16.2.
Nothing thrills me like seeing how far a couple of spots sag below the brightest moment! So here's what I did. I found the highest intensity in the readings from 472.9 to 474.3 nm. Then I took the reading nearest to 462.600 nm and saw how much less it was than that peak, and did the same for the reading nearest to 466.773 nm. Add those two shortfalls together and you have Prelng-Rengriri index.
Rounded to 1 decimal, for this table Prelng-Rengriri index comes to 14.8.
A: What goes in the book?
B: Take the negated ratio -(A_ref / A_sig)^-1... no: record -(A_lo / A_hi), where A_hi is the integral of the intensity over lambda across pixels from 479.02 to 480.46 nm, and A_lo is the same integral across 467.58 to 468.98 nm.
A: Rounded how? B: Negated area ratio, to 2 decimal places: -0.93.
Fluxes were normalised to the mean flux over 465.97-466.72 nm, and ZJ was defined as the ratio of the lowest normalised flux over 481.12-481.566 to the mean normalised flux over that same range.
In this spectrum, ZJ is 0.947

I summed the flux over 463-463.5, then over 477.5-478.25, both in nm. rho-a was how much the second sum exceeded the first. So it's 41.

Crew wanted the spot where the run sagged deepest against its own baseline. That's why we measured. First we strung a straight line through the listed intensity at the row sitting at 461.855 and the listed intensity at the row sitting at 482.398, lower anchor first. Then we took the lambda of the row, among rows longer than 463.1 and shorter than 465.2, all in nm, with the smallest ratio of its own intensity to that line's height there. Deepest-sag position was 465.056 nm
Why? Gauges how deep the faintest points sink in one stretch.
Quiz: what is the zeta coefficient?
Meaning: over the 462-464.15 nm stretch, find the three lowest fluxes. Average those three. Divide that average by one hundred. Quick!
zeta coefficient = 0.115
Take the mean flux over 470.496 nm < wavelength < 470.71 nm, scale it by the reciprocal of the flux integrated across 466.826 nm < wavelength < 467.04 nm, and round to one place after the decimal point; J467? 4.7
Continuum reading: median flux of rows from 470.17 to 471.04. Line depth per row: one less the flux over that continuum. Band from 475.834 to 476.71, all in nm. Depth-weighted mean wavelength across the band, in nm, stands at 476.24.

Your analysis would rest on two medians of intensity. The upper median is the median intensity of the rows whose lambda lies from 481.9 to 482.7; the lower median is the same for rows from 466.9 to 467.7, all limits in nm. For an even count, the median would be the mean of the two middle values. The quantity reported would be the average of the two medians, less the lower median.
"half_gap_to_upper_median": 0.72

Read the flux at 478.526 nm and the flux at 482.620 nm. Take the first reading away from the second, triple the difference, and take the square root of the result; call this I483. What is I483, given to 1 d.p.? 2.6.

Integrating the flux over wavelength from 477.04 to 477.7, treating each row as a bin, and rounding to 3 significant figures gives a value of 10.2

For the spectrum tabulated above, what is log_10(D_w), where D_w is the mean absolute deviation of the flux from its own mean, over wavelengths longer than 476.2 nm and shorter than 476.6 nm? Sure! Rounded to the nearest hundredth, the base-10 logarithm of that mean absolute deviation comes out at -0.09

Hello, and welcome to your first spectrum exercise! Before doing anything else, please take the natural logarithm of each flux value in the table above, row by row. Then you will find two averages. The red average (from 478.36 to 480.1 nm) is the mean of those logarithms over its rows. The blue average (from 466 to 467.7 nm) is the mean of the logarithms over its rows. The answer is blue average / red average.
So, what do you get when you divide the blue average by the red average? 0.970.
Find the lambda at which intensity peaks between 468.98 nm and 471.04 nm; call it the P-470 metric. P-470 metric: 469.359 nm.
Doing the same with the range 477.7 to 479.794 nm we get 479.629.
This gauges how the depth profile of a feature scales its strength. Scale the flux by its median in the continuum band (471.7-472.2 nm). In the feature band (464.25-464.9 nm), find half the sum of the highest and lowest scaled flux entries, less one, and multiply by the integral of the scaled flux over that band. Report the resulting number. 0.012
